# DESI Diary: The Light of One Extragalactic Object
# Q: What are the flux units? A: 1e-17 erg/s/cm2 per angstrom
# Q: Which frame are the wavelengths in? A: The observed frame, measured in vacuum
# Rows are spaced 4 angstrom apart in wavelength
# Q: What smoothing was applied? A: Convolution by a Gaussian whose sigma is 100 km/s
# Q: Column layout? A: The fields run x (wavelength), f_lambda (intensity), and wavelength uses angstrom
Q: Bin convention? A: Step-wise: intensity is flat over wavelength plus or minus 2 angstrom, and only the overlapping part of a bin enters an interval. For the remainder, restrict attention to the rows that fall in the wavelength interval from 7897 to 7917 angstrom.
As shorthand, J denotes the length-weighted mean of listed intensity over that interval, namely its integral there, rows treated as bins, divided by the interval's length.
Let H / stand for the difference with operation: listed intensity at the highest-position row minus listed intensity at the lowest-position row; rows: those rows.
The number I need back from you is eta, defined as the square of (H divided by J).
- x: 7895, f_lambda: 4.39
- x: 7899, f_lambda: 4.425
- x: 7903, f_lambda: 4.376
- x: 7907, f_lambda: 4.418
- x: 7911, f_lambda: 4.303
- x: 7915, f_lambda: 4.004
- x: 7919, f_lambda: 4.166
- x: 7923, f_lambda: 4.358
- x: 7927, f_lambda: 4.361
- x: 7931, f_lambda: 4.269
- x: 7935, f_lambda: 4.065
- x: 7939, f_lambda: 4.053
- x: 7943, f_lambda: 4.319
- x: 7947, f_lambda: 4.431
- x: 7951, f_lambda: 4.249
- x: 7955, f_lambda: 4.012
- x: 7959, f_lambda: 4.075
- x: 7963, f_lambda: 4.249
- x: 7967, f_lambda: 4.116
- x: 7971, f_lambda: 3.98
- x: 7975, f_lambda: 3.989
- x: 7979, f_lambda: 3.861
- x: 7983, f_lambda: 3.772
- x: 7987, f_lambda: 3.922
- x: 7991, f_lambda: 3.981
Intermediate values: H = -0.4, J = 4.31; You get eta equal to 0.010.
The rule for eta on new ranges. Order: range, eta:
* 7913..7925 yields 0.007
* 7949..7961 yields 0.002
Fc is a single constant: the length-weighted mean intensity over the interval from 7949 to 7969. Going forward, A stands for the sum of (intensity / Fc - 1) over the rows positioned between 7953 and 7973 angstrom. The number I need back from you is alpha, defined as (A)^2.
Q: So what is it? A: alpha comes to 0.004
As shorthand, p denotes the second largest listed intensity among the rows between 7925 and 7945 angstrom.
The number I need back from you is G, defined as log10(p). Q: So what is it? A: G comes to 0.635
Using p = 4.319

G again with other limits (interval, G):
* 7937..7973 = 0.635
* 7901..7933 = 0.641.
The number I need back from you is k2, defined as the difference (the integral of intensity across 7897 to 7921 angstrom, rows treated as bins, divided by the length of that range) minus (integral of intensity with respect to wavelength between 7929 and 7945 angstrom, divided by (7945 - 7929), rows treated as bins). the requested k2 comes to 0.1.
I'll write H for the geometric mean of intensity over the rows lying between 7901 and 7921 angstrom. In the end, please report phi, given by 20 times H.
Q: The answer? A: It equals 85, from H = 4.25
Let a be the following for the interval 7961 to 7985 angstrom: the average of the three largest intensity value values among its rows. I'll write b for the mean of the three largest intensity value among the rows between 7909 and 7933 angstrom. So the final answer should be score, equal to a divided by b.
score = 0.949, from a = 4.12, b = 4.34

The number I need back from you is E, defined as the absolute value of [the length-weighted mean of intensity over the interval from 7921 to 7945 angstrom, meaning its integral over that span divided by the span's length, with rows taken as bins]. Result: 4.24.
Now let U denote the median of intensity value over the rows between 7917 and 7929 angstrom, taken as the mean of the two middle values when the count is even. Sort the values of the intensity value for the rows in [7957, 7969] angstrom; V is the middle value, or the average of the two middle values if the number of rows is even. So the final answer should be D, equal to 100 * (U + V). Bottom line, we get 847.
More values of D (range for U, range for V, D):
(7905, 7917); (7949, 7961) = 838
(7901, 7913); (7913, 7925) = 854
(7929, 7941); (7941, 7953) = 838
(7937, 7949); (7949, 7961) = 839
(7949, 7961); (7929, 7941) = 814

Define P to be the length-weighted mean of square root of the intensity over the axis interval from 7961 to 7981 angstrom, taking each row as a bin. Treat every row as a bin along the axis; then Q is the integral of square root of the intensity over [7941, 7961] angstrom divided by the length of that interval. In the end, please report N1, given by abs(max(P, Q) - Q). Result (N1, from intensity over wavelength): 0.000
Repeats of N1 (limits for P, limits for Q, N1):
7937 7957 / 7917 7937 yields 0.000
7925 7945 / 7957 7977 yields 0.032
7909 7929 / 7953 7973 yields 0.037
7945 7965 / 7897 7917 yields 0.000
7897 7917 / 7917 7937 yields 0.015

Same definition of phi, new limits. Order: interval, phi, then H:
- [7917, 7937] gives 85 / 4.24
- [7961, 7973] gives 82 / 4.11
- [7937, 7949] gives 85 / 4.26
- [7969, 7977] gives 80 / 3.98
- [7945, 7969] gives 84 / 4.19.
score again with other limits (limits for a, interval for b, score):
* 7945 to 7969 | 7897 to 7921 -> 0.978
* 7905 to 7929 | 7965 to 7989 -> 1.087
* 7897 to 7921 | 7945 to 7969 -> 1.022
